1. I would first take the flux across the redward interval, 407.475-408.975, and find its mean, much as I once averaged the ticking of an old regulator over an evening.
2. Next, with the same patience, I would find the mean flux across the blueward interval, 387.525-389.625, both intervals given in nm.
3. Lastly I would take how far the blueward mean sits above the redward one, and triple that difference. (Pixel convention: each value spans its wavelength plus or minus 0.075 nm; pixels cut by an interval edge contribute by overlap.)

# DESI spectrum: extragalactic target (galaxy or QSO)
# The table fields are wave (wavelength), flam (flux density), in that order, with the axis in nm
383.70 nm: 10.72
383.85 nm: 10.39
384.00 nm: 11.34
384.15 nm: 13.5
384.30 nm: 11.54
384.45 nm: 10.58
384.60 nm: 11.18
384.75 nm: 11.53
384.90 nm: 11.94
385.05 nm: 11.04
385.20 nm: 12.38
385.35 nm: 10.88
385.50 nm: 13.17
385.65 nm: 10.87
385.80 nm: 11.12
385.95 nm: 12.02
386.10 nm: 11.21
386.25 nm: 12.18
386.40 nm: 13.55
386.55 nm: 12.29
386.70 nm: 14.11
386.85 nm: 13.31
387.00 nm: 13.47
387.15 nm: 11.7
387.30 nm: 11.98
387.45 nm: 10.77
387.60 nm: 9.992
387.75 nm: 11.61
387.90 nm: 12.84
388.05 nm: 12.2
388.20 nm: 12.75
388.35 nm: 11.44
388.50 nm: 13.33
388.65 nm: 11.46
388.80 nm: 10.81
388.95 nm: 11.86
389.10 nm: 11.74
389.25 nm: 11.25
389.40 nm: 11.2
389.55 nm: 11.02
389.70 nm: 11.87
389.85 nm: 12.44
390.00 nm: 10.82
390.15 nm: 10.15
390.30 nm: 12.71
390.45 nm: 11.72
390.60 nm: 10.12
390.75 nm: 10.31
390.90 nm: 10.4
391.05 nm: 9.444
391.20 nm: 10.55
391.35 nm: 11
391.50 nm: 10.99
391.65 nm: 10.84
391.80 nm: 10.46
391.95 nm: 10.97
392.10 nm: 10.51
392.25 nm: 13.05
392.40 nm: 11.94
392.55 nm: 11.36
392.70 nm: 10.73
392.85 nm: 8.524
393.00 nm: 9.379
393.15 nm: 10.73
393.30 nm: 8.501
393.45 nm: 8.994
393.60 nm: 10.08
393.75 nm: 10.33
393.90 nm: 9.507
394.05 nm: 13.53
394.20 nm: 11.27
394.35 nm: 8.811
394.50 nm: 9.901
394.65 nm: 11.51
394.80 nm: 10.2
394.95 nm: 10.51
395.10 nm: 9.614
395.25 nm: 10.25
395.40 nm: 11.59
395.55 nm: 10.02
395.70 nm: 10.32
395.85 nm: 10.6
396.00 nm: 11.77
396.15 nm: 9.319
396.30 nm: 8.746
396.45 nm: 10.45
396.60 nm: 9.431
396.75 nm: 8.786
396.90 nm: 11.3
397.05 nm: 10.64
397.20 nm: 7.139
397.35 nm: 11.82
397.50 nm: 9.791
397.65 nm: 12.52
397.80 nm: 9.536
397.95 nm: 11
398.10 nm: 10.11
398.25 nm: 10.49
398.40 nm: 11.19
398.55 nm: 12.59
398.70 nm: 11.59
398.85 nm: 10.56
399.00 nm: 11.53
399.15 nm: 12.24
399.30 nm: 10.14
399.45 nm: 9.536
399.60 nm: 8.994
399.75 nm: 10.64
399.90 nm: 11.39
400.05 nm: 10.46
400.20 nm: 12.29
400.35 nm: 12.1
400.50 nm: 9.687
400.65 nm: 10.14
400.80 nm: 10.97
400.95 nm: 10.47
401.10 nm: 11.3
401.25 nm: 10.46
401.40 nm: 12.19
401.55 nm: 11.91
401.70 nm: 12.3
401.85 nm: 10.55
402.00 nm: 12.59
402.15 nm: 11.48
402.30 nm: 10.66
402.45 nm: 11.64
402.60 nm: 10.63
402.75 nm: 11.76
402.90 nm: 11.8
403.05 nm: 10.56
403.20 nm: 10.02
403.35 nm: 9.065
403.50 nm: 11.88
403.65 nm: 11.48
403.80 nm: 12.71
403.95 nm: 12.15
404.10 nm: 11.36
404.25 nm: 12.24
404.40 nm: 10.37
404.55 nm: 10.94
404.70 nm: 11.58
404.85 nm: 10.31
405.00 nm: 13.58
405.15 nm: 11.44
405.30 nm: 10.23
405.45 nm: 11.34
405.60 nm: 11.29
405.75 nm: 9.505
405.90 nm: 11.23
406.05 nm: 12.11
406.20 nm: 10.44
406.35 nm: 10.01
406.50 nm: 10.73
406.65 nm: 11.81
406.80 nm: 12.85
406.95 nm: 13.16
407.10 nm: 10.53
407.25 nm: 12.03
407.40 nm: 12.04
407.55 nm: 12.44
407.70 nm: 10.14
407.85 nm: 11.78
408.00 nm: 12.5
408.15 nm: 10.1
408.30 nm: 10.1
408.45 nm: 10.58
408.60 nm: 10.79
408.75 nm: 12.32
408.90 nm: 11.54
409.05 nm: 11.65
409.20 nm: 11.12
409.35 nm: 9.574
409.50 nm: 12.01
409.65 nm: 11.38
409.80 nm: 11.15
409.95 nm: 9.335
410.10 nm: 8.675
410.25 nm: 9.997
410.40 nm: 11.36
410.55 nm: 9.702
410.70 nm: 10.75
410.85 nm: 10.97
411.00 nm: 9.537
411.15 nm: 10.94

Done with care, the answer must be 1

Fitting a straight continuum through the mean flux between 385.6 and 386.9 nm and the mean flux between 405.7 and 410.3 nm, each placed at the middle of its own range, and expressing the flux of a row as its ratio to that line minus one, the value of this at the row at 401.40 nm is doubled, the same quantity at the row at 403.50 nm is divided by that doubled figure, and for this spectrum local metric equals 0.4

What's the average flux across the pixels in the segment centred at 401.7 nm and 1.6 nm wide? 11.4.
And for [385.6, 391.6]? 11.6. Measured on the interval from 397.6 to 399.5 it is 11.0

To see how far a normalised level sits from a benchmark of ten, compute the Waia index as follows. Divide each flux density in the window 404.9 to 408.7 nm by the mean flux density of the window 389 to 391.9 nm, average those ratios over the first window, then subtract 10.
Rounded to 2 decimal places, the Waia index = -8.97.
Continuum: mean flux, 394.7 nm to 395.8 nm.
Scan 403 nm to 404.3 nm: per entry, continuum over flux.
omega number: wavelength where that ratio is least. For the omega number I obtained 403.80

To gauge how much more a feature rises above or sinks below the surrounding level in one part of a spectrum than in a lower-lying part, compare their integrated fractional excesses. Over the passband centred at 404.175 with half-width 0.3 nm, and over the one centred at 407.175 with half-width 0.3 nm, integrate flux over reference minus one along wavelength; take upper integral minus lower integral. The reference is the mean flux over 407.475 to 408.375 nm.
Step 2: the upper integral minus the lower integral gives 0.022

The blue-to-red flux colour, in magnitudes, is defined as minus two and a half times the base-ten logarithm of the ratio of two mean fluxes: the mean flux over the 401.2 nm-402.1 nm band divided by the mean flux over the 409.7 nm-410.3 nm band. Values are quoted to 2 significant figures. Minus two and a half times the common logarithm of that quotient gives -0.19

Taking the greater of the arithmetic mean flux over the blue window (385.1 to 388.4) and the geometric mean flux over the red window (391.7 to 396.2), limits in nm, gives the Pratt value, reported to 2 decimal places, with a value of 12.08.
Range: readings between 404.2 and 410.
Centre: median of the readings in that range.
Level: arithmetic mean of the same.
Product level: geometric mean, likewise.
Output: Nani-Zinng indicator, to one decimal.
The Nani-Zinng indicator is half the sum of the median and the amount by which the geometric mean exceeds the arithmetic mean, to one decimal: 5.6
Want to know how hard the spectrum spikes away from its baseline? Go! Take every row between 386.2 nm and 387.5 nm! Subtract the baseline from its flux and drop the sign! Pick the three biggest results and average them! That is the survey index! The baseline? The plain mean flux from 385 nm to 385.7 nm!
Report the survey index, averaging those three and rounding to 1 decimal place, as 2.0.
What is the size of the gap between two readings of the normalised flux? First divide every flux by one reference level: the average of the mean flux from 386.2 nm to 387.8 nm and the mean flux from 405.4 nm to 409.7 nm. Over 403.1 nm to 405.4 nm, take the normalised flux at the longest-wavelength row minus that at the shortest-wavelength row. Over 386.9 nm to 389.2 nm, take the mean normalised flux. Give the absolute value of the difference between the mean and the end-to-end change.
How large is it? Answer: 0.99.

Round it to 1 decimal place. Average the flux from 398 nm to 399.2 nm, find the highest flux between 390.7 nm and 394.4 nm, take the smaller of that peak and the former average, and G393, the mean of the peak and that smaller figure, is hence 12.4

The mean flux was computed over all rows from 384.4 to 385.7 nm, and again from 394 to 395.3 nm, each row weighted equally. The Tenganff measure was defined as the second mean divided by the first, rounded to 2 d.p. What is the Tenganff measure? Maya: 0.92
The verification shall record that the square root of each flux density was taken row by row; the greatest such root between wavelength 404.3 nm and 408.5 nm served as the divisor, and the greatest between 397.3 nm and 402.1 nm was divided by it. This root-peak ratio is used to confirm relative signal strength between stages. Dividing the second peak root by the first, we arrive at 0.963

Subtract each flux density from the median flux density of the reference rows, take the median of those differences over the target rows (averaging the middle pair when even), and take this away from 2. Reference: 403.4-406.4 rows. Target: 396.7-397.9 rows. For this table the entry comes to 0.9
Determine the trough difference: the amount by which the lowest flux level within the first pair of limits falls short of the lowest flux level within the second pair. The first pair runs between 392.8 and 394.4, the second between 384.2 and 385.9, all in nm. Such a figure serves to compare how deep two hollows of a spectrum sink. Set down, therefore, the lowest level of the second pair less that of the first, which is 2.1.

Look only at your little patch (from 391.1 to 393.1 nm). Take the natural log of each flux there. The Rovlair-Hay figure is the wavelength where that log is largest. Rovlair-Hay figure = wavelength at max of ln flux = 392.25 nm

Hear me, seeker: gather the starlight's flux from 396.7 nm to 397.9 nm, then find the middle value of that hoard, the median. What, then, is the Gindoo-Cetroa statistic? 10.2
